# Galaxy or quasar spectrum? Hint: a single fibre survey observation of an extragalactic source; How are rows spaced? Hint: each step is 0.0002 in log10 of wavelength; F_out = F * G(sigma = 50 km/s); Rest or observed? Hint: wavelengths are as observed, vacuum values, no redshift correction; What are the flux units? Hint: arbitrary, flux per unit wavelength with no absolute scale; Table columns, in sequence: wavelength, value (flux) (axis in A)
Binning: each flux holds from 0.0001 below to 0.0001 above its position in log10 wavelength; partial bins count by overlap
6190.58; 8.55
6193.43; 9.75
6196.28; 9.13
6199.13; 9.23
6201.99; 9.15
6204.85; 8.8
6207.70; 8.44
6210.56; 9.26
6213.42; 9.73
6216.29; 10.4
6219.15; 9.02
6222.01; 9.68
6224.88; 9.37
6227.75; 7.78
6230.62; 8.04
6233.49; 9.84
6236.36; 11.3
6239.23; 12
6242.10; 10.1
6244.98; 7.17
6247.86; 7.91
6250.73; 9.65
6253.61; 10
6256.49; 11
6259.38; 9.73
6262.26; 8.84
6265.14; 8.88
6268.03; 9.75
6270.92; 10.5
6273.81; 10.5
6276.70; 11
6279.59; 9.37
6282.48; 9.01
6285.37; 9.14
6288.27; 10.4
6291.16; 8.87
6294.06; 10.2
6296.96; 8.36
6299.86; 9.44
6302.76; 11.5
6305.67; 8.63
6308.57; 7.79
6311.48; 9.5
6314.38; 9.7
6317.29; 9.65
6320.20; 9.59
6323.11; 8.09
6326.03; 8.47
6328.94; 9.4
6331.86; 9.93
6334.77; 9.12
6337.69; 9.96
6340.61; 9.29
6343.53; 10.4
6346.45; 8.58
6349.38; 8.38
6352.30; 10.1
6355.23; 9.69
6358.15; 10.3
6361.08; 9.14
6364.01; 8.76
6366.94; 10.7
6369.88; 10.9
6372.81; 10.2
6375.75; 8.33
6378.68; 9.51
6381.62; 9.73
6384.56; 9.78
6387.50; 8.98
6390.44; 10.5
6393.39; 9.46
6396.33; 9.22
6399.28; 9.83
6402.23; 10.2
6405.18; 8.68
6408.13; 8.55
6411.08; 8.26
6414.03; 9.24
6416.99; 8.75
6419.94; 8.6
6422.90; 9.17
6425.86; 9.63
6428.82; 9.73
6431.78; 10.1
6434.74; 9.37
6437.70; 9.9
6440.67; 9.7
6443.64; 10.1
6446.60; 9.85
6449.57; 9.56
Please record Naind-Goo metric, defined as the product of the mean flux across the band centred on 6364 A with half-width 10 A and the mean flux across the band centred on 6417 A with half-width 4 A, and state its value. 88.2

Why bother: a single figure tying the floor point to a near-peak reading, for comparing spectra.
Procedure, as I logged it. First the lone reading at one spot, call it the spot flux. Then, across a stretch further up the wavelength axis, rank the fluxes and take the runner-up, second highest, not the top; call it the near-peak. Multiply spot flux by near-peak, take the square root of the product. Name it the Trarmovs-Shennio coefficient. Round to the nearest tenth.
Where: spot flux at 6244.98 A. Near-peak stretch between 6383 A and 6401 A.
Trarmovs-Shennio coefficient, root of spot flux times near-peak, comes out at 8.4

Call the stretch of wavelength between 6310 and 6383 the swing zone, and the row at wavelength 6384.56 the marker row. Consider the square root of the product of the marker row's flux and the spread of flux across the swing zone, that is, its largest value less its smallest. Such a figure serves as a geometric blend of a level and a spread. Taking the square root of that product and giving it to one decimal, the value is 5.2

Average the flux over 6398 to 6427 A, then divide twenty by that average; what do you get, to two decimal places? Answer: 2.20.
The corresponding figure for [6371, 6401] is 2.09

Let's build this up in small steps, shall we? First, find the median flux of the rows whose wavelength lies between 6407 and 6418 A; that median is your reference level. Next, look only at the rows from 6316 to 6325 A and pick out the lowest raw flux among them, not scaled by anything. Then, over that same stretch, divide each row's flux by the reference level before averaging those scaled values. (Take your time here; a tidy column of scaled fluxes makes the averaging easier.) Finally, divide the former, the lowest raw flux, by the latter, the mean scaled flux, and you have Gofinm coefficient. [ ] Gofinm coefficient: 7.7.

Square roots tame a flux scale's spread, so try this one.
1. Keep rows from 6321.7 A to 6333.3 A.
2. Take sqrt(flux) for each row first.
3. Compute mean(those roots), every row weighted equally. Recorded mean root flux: 2.99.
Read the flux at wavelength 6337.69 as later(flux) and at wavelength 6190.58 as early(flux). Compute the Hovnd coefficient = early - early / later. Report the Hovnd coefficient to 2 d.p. 7.69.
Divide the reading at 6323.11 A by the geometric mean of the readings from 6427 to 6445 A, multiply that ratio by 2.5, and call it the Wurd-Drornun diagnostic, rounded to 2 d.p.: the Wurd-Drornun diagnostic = 2.06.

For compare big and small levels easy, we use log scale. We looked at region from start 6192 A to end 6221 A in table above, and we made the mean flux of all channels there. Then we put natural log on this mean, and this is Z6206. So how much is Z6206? 2.23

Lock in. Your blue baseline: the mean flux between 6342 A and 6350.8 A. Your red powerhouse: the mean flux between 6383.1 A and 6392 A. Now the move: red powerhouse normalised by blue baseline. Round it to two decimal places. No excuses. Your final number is 1.07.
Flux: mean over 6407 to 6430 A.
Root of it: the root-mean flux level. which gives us 3.00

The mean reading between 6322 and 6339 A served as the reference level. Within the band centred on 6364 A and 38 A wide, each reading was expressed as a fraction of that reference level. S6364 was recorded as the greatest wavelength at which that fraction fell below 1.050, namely 6378.68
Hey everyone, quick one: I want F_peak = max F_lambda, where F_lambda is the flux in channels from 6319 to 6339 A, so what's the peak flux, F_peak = 9.96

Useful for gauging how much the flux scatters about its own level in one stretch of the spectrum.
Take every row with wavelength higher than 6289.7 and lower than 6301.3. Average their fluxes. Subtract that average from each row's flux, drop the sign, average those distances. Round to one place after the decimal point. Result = 0.6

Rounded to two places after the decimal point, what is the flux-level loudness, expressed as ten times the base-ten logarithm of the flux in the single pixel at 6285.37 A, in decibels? 9.61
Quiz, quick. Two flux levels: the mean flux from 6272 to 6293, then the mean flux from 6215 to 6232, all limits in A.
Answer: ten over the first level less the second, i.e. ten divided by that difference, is 14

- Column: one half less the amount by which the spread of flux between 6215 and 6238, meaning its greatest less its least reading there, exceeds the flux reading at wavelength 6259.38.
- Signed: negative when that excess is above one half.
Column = 6.71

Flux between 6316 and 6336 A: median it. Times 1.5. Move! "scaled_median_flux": 14.1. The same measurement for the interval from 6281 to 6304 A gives 13.9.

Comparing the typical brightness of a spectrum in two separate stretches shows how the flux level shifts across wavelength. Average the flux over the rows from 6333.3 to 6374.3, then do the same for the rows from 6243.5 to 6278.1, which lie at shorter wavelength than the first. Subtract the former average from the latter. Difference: -0.1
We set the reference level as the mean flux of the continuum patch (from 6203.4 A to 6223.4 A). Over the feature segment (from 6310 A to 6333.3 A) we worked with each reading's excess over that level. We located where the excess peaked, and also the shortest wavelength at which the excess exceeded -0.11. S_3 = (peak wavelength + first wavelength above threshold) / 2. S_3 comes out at 6321.7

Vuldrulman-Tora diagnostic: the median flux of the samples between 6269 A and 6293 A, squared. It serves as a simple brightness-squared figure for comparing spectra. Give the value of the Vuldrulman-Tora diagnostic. 97.7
